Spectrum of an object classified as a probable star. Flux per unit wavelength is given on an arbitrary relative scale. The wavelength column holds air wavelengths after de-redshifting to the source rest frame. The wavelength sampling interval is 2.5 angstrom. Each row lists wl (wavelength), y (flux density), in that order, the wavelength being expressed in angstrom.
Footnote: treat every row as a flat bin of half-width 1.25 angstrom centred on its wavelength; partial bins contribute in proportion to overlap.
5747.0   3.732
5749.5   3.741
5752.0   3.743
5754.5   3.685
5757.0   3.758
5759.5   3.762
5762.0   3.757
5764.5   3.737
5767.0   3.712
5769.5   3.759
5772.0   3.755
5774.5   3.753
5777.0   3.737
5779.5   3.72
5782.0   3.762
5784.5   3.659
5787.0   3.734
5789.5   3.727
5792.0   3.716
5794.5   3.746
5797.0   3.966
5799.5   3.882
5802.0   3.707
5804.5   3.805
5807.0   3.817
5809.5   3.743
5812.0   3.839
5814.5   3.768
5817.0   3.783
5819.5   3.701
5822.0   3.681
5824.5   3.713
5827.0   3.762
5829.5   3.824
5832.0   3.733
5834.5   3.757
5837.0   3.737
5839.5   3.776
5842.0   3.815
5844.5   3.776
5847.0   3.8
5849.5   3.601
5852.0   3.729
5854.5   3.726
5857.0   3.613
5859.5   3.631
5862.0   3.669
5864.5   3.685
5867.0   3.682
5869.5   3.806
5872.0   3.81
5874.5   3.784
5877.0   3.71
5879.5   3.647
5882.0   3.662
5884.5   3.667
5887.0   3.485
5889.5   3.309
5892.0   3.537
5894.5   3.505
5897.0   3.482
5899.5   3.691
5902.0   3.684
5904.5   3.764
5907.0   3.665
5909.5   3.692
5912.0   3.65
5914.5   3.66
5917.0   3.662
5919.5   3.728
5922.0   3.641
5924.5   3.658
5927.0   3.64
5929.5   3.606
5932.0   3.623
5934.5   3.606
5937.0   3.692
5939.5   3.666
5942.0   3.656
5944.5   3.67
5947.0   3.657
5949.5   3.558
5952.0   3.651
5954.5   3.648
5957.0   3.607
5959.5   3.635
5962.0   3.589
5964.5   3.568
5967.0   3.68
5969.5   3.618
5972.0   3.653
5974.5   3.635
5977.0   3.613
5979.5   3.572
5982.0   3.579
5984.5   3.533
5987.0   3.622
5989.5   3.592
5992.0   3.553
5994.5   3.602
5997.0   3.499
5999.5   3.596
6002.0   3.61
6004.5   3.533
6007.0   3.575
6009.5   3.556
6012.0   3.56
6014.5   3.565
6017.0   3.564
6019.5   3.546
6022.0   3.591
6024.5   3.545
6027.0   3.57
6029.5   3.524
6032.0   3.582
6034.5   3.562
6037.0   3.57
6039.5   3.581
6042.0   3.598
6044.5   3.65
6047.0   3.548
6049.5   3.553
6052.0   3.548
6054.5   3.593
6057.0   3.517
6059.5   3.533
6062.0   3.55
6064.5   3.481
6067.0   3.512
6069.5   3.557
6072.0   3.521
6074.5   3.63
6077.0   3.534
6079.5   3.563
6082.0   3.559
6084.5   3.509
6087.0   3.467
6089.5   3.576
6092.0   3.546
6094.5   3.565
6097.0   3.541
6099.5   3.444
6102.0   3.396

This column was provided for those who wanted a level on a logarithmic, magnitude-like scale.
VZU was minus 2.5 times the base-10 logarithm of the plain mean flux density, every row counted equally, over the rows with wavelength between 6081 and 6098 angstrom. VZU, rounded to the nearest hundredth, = -1.37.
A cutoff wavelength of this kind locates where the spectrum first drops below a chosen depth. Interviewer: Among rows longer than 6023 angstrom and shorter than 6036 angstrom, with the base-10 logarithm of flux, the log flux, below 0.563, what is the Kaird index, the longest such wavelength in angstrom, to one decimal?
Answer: 6034.5 angstrom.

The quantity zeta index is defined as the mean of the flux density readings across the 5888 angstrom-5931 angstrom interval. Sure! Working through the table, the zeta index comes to 3.62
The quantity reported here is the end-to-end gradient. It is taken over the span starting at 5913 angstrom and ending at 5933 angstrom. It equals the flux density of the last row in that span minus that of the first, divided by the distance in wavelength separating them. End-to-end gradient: -0.0021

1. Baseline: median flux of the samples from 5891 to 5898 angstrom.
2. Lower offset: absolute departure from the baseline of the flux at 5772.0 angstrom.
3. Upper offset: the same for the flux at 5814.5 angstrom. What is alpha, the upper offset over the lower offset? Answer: 1.1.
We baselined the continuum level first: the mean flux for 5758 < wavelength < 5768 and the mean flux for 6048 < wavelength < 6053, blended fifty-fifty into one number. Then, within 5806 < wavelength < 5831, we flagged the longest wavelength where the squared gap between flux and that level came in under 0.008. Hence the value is 5824.5 angstrom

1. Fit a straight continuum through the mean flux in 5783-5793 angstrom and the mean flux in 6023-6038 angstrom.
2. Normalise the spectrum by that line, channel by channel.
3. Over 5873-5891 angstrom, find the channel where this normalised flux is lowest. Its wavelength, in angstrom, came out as 5889.5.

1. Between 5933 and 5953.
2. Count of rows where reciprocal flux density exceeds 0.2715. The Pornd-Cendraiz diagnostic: 7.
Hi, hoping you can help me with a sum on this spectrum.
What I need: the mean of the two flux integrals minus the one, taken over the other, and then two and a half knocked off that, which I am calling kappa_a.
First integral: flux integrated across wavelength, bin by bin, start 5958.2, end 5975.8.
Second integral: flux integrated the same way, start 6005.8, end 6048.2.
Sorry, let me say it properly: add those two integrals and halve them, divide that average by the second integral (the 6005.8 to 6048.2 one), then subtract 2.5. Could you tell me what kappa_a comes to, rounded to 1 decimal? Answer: -1.8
